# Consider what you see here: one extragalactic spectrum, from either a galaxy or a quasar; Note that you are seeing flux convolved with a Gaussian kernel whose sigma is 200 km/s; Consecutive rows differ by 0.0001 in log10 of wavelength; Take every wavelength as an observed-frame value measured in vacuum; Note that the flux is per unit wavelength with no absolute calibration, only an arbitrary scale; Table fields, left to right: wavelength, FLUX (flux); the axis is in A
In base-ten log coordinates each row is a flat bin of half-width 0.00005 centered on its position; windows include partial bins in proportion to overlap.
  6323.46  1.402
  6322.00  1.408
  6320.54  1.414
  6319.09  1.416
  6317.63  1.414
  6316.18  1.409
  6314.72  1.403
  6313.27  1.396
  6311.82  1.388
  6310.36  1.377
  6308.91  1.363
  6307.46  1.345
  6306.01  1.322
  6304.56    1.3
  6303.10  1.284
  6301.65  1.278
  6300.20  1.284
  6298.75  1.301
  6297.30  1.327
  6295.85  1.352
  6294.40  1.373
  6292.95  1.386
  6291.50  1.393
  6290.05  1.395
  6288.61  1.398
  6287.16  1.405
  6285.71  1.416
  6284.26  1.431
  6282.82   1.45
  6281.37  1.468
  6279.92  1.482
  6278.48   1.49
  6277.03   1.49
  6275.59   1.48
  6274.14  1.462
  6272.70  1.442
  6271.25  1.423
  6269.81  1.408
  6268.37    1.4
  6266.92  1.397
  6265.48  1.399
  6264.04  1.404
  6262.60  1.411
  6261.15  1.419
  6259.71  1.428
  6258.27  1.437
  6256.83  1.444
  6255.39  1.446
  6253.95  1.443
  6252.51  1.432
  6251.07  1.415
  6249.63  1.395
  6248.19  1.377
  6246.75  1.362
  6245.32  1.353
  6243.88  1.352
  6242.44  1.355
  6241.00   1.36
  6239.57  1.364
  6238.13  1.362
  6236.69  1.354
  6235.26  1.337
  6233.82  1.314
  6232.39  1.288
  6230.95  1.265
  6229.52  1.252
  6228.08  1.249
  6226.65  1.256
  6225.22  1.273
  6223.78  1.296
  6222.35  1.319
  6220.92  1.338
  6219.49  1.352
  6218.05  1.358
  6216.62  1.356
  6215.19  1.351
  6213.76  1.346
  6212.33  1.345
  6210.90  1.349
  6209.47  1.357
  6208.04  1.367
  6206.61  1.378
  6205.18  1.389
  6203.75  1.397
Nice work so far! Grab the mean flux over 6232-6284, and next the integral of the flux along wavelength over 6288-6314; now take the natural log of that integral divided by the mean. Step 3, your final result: 3.2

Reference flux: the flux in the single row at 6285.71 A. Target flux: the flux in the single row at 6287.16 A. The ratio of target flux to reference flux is 0.99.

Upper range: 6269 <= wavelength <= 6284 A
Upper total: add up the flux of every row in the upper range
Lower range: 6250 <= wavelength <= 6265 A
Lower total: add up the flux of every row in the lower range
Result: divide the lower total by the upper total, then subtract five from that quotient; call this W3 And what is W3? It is -4.02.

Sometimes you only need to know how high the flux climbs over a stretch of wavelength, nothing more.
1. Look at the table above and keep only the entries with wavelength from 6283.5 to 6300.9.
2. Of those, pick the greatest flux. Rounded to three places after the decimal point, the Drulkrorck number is 1.431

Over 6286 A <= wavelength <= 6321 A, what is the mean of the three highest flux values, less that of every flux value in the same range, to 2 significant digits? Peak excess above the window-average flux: 0.051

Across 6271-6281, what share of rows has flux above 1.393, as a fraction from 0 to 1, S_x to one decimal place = 1.0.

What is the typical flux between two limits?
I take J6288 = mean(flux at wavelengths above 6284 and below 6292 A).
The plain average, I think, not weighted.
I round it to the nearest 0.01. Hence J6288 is 1.41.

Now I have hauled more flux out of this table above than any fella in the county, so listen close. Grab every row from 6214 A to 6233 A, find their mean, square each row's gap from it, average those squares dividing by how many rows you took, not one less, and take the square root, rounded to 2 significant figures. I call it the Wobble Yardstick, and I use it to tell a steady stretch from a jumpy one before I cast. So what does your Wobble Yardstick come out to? 0.041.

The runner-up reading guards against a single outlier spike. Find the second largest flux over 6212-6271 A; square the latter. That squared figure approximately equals 2.09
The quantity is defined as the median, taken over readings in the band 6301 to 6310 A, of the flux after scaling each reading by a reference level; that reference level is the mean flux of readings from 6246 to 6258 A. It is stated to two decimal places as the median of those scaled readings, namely 0.93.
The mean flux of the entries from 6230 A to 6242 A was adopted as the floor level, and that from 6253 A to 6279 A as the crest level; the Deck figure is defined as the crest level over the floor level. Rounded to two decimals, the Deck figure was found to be 1.08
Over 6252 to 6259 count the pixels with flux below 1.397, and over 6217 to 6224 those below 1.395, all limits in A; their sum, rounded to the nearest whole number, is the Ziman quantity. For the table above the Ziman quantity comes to 5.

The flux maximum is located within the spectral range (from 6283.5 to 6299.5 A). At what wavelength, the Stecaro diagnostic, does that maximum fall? 6284.26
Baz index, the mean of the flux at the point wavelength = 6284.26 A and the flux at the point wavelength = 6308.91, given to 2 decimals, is 1.40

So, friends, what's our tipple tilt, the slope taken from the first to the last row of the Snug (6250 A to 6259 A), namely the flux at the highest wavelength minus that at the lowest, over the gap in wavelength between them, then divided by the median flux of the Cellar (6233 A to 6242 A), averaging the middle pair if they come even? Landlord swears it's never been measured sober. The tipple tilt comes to 0.002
